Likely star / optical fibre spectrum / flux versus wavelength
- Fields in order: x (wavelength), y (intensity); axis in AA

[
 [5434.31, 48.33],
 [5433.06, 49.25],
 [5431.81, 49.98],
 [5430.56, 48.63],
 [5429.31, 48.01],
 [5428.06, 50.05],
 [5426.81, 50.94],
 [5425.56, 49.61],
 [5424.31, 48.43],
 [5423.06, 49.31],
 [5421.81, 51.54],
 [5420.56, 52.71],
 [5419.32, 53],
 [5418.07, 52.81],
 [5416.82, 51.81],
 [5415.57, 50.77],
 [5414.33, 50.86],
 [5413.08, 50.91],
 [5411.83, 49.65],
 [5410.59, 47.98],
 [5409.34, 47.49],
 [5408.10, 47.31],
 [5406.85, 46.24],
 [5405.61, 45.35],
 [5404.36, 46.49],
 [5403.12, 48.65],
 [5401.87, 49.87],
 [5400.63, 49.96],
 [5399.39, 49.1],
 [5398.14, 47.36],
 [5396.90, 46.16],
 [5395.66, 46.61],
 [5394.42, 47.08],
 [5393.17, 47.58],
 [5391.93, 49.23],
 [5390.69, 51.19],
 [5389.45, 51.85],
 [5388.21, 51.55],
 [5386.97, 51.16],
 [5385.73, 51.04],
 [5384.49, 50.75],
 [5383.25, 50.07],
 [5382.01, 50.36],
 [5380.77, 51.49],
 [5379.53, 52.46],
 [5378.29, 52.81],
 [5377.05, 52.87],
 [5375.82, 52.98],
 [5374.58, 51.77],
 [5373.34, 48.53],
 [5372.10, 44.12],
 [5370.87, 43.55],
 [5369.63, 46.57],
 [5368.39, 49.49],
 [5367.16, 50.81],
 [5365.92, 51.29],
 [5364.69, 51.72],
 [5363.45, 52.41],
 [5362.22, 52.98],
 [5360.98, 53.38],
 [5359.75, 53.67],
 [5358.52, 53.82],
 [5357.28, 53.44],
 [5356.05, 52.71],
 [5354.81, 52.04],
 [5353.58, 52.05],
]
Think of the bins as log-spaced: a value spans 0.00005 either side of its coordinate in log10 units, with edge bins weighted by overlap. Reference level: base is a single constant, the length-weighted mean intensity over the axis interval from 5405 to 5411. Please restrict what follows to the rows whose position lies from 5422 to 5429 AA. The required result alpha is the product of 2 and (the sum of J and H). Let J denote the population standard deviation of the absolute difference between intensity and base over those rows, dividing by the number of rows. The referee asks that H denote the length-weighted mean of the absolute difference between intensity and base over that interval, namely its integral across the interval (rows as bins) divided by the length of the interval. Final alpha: 7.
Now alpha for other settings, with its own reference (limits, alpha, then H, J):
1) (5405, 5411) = 2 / 0.9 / 0.39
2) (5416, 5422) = 12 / 5.5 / 0.58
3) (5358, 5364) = 14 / 6.4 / 0.51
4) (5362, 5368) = 11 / 4.8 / 0.77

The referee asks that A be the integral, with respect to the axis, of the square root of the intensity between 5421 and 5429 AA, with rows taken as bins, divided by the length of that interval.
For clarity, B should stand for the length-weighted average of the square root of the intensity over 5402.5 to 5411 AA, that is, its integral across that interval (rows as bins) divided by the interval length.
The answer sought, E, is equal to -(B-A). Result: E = 0.2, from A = 7.06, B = 6.86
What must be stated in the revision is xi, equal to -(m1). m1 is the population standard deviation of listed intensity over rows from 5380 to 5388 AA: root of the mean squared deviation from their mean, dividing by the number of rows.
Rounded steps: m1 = 0.5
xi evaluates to -0.48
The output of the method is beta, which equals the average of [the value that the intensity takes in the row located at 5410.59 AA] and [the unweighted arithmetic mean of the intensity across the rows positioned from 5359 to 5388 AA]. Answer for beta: 49.3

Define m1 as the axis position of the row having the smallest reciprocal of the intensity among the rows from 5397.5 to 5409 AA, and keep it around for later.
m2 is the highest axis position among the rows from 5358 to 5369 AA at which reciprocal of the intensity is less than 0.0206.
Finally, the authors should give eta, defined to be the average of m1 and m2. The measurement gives 5384.5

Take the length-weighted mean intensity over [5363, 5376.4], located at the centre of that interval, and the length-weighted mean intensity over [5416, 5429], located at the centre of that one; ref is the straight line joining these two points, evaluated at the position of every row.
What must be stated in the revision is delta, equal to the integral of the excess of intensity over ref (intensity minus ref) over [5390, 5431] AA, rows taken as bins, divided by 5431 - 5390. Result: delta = -1.4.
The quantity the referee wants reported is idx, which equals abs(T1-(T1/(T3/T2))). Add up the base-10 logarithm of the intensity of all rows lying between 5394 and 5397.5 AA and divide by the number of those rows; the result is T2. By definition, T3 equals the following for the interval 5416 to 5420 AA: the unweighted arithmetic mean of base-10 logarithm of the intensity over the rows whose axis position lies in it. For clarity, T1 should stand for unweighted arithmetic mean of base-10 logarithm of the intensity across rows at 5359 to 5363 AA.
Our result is 0.052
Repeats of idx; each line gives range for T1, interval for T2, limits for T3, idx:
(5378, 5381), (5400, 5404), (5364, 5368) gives 0.015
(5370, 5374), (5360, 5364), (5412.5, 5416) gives 0.017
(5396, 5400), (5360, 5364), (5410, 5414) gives 0.029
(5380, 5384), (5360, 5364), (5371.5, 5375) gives 0.043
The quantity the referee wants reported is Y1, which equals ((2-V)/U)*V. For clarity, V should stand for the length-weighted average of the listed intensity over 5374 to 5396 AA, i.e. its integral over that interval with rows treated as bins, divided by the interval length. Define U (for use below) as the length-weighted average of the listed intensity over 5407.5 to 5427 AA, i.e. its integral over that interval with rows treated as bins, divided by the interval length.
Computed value -49.2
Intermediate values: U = 50.3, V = 50.8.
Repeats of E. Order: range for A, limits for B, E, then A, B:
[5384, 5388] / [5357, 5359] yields -0.2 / 7.15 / 7.30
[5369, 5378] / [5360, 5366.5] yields -0.3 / 6.98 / 7.25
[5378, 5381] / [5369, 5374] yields 0.5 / 7.22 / 6.75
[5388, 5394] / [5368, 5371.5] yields 0.3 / 7.07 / 6.80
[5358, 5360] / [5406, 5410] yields 0.5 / 7.35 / 6.85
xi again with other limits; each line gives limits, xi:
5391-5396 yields -0.99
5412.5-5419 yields -0.78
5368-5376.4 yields -3.34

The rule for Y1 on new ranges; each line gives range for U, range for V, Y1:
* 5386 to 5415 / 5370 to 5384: -49.3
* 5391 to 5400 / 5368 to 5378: -48.0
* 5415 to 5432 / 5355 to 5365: -53.4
